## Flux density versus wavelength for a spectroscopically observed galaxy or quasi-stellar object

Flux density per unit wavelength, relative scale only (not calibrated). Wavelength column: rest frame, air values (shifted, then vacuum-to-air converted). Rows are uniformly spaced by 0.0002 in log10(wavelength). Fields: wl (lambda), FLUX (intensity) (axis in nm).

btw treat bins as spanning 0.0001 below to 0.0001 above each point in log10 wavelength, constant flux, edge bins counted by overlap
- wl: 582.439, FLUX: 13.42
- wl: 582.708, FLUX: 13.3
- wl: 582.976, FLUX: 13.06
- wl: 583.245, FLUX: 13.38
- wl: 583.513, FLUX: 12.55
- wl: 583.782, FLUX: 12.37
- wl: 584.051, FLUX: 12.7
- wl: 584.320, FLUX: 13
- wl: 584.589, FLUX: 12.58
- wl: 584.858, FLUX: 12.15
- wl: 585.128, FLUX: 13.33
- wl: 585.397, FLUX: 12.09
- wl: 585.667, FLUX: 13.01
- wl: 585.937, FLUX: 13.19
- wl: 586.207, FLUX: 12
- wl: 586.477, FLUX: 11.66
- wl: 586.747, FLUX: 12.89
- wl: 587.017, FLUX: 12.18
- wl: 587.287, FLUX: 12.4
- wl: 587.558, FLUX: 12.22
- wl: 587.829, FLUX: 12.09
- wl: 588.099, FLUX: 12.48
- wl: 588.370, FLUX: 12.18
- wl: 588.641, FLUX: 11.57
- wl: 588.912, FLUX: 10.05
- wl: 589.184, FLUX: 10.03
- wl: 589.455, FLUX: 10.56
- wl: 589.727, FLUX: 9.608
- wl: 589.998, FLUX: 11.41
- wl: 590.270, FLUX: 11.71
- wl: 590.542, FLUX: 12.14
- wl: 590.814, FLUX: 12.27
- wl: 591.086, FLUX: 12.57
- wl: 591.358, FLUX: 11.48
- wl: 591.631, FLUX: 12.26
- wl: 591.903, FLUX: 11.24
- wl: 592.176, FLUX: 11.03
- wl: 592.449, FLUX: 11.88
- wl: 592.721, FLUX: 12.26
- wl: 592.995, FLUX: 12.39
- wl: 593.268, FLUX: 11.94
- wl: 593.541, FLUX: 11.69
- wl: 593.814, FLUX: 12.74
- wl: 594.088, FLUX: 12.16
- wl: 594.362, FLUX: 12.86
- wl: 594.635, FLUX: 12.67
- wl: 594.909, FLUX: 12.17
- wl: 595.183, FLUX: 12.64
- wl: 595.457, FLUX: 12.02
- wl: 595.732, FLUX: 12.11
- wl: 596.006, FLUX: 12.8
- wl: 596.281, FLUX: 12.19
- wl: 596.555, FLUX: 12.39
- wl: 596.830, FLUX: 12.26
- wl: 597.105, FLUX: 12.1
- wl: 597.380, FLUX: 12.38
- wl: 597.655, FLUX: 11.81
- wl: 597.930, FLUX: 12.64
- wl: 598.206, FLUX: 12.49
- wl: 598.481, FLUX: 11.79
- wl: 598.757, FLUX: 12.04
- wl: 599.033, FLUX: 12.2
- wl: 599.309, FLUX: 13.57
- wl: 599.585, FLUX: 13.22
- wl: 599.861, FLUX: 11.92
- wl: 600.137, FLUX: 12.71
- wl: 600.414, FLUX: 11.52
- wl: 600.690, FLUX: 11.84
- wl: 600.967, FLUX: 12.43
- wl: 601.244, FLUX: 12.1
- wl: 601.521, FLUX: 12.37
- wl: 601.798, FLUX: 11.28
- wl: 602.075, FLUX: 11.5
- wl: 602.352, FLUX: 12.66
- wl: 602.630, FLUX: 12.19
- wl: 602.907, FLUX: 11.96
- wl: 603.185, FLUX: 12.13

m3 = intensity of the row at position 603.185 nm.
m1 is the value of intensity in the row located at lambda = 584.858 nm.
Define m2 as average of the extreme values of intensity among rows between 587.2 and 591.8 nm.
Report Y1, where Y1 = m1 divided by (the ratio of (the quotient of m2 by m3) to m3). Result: 161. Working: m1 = 12.15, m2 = 11.1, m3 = 12.13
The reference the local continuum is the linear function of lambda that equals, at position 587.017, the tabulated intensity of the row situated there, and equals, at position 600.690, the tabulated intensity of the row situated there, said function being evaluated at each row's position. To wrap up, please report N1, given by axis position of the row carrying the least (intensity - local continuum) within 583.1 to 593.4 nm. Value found 589.727 nm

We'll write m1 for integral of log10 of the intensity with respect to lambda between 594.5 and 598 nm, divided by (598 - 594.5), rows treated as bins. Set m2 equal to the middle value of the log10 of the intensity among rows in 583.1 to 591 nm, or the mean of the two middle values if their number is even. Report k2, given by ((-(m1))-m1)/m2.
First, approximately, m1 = 1.09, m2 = 1.09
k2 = -2.01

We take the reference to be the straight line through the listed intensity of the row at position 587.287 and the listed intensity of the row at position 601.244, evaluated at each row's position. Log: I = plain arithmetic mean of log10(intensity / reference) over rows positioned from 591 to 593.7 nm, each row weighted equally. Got -0.015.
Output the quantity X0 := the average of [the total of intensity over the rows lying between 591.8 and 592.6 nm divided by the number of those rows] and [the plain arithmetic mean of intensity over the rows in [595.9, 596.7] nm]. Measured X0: 11.9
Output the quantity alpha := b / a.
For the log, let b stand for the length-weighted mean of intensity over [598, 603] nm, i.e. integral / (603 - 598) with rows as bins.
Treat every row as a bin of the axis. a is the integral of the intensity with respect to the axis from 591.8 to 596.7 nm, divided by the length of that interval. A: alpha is 1.00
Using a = 12.2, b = 12.22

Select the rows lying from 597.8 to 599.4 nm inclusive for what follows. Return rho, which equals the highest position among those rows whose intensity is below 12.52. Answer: 599.033 nm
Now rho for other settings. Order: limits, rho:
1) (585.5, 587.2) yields 587.017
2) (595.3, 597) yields 596.830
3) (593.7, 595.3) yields 594.909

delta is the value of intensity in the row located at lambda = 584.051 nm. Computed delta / 12.7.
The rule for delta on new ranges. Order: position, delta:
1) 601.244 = 12.1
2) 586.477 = 11.66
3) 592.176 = 11.03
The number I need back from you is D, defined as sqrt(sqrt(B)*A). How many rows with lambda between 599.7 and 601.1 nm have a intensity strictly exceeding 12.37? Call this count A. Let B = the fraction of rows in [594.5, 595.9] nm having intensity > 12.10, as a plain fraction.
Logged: 1.34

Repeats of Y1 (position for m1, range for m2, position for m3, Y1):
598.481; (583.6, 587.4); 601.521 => 144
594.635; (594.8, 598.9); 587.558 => 154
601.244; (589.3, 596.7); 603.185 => 158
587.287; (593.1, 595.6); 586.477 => 137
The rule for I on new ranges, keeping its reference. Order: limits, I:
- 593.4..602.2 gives 0.003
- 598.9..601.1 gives 0.010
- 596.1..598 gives 0.002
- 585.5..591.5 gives -0.022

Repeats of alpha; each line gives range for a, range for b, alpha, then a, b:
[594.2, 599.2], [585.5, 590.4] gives 0.95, 12.3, 11.74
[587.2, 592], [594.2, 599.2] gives 1.06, 11.6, 12.32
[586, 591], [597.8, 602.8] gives 1.05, 11.7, 12.25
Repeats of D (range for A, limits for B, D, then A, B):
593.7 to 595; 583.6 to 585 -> 1.73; 3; 1.00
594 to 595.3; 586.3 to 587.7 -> 1.64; 3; 0.80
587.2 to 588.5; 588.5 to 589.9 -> 0.00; 2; 0.00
